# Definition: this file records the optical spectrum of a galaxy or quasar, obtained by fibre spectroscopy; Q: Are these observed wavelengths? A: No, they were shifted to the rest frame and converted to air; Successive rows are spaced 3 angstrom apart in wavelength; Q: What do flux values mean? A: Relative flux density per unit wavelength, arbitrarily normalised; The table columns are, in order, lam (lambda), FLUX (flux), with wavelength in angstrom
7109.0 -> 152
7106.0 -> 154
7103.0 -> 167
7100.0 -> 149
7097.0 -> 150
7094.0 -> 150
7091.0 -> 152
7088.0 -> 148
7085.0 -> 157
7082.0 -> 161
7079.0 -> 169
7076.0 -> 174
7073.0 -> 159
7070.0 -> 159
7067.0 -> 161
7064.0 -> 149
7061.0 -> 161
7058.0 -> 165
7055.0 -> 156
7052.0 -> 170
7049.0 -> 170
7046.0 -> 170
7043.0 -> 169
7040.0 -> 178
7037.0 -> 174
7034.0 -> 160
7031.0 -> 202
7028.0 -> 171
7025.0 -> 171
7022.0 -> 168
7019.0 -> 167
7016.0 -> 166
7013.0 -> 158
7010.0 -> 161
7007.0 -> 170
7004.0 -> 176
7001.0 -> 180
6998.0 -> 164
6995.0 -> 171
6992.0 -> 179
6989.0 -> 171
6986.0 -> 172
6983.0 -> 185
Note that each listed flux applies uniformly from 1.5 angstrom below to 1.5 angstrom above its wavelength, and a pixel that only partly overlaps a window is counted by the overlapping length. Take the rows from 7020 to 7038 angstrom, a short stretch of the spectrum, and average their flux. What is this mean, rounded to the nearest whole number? 174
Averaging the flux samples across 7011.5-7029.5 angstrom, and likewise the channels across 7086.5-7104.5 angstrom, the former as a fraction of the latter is 1.09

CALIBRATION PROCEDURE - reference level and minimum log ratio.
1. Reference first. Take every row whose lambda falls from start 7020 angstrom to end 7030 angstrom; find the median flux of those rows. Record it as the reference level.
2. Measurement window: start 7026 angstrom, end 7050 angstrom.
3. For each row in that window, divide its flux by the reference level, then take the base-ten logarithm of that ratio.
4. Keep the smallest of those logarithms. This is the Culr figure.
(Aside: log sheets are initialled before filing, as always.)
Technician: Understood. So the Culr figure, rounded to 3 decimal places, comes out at -0.029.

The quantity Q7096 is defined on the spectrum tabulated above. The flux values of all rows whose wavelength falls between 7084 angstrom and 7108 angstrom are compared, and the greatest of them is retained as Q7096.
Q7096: 167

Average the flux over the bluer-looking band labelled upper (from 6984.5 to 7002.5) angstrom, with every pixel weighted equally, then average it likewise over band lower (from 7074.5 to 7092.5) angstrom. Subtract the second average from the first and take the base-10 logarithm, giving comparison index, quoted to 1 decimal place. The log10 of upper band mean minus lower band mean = 1.1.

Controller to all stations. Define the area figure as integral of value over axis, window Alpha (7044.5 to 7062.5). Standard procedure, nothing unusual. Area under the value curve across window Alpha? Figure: 2976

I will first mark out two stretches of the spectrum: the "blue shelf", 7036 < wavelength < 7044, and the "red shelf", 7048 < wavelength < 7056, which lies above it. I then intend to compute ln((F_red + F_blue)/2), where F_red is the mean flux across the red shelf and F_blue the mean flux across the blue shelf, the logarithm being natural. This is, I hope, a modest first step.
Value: 5.13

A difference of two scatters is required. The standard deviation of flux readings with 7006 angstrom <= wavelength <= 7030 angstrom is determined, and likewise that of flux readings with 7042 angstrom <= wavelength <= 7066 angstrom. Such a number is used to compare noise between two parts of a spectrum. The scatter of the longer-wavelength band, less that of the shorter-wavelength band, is 3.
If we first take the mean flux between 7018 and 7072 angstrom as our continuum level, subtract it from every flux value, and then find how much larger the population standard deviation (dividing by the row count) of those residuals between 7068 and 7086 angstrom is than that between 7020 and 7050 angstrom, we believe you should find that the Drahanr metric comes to -4.3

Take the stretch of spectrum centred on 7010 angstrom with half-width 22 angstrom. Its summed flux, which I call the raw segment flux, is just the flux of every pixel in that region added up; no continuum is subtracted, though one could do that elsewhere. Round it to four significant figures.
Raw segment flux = 2575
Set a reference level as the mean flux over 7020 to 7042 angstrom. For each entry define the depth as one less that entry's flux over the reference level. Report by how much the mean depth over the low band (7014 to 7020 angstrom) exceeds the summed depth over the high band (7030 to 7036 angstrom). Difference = 0.12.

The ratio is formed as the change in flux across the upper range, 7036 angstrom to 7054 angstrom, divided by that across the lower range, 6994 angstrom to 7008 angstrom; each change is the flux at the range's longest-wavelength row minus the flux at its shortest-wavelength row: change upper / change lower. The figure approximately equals 4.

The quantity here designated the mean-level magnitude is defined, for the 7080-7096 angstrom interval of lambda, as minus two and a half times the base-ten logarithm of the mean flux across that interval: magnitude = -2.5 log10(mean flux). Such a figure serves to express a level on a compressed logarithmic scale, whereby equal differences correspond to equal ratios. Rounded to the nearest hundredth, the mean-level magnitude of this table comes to -5.47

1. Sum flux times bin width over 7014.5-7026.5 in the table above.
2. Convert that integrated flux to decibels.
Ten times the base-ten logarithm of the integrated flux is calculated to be 33.0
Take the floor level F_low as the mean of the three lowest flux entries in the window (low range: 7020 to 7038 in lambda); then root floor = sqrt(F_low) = 12.9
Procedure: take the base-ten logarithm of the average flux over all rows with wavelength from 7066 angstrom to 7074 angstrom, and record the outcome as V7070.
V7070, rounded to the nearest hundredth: 2.20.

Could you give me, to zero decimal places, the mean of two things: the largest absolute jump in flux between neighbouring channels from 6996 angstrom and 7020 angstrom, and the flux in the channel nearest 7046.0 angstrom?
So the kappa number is 93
